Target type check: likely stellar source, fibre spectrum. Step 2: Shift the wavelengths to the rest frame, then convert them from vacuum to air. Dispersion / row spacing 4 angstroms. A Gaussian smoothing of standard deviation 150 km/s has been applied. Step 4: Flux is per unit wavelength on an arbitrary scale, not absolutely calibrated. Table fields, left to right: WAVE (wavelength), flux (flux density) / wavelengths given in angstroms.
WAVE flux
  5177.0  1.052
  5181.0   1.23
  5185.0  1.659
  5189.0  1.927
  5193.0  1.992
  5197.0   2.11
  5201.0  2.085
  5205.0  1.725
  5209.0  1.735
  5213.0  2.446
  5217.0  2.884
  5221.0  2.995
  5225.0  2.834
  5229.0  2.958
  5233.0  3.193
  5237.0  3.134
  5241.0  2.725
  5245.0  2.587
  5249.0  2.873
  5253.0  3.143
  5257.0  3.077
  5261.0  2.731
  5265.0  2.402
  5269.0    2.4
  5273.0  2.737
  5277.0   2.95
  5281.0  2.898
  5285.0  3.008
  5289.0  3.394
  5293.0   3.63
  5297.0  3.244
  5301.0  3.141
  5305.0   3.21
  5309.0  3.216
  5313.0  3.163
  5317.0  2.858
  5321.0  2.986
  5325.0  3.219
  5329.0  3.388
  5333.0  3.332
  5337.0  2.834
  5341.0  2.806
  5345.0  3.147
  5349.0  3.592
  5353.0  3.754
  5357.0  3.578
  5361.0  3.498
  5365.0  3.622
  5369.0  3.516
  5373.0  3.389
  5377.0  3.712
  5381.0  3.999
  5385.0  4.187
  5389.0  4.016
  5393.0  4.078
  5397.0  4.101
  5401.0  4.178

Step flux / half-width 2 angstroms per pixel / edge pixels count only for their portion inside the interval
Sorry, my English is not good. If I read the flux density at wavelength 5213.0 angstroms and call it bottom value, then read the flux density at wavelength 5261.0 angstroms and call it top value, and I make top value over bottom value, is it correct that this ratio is 1.1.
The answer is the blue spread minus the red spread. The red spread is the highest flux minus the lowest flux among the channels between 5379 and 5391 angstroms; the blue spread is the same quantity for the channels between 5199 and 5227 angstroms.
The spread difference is 1.1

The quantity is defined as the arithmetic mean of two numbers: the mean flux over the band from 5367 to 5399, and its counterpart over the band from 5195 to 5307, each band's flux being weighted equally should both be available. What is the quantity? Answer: 3.3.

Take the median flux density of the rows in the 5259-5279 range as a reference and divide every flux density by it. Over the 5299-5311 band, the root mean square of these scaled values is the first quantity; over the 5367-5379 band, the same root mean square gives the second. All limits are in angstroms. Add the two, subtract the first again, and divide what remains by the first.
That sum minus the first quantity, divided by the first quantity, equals 1.11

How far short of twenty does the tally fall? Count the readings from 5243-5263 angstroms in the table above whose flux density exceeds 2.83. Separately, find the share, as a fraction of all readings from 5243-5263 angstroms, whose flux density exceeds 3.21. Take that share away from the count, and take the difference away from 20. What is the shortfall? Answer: 17.0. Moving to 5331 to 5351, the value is 16.4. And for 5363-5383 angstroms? 16.0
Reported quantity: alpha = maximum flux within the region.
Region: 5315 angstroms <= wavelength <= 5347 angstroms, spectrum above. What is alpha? 3.388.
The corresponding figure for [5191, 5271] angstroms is 3.193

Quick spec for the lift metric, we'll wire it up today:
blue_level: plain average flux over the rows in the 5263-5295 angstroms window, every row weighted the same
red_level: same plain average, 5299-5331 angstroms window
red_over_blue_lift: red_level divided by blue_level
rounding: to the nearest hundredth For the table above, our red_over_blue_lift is 1.08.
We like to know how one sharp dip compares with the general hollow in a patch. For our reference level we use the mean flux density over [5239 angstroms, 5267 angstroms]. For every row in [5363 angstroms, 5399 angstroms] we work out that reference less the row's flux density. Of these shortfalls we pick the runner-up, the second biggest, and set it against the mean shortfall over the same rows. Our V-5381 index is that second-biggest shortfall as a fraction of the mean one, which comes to 0.69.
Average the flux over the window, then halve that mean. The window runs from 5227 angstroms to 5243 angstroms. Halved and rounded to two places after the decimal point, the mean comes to 1.50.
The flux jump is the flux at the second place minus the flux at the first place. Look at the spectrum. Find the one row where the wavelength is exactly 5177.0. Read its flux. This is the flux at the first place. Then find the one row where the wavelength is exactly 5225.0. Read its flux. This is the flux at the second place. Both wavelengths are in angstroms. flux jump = 1.8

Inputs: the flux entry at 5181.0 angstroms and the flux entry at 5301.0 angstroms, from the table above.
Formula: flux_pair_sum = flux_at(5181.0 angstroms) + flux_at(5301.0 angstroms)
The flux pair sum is 4.4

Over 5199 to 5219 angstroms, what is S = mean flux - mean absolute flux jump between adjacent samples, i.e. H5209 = 1.8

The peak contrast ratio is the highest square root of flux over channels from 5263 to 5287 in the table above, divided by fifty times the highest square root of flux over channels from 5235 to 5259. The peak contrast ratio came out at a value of 0.0196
